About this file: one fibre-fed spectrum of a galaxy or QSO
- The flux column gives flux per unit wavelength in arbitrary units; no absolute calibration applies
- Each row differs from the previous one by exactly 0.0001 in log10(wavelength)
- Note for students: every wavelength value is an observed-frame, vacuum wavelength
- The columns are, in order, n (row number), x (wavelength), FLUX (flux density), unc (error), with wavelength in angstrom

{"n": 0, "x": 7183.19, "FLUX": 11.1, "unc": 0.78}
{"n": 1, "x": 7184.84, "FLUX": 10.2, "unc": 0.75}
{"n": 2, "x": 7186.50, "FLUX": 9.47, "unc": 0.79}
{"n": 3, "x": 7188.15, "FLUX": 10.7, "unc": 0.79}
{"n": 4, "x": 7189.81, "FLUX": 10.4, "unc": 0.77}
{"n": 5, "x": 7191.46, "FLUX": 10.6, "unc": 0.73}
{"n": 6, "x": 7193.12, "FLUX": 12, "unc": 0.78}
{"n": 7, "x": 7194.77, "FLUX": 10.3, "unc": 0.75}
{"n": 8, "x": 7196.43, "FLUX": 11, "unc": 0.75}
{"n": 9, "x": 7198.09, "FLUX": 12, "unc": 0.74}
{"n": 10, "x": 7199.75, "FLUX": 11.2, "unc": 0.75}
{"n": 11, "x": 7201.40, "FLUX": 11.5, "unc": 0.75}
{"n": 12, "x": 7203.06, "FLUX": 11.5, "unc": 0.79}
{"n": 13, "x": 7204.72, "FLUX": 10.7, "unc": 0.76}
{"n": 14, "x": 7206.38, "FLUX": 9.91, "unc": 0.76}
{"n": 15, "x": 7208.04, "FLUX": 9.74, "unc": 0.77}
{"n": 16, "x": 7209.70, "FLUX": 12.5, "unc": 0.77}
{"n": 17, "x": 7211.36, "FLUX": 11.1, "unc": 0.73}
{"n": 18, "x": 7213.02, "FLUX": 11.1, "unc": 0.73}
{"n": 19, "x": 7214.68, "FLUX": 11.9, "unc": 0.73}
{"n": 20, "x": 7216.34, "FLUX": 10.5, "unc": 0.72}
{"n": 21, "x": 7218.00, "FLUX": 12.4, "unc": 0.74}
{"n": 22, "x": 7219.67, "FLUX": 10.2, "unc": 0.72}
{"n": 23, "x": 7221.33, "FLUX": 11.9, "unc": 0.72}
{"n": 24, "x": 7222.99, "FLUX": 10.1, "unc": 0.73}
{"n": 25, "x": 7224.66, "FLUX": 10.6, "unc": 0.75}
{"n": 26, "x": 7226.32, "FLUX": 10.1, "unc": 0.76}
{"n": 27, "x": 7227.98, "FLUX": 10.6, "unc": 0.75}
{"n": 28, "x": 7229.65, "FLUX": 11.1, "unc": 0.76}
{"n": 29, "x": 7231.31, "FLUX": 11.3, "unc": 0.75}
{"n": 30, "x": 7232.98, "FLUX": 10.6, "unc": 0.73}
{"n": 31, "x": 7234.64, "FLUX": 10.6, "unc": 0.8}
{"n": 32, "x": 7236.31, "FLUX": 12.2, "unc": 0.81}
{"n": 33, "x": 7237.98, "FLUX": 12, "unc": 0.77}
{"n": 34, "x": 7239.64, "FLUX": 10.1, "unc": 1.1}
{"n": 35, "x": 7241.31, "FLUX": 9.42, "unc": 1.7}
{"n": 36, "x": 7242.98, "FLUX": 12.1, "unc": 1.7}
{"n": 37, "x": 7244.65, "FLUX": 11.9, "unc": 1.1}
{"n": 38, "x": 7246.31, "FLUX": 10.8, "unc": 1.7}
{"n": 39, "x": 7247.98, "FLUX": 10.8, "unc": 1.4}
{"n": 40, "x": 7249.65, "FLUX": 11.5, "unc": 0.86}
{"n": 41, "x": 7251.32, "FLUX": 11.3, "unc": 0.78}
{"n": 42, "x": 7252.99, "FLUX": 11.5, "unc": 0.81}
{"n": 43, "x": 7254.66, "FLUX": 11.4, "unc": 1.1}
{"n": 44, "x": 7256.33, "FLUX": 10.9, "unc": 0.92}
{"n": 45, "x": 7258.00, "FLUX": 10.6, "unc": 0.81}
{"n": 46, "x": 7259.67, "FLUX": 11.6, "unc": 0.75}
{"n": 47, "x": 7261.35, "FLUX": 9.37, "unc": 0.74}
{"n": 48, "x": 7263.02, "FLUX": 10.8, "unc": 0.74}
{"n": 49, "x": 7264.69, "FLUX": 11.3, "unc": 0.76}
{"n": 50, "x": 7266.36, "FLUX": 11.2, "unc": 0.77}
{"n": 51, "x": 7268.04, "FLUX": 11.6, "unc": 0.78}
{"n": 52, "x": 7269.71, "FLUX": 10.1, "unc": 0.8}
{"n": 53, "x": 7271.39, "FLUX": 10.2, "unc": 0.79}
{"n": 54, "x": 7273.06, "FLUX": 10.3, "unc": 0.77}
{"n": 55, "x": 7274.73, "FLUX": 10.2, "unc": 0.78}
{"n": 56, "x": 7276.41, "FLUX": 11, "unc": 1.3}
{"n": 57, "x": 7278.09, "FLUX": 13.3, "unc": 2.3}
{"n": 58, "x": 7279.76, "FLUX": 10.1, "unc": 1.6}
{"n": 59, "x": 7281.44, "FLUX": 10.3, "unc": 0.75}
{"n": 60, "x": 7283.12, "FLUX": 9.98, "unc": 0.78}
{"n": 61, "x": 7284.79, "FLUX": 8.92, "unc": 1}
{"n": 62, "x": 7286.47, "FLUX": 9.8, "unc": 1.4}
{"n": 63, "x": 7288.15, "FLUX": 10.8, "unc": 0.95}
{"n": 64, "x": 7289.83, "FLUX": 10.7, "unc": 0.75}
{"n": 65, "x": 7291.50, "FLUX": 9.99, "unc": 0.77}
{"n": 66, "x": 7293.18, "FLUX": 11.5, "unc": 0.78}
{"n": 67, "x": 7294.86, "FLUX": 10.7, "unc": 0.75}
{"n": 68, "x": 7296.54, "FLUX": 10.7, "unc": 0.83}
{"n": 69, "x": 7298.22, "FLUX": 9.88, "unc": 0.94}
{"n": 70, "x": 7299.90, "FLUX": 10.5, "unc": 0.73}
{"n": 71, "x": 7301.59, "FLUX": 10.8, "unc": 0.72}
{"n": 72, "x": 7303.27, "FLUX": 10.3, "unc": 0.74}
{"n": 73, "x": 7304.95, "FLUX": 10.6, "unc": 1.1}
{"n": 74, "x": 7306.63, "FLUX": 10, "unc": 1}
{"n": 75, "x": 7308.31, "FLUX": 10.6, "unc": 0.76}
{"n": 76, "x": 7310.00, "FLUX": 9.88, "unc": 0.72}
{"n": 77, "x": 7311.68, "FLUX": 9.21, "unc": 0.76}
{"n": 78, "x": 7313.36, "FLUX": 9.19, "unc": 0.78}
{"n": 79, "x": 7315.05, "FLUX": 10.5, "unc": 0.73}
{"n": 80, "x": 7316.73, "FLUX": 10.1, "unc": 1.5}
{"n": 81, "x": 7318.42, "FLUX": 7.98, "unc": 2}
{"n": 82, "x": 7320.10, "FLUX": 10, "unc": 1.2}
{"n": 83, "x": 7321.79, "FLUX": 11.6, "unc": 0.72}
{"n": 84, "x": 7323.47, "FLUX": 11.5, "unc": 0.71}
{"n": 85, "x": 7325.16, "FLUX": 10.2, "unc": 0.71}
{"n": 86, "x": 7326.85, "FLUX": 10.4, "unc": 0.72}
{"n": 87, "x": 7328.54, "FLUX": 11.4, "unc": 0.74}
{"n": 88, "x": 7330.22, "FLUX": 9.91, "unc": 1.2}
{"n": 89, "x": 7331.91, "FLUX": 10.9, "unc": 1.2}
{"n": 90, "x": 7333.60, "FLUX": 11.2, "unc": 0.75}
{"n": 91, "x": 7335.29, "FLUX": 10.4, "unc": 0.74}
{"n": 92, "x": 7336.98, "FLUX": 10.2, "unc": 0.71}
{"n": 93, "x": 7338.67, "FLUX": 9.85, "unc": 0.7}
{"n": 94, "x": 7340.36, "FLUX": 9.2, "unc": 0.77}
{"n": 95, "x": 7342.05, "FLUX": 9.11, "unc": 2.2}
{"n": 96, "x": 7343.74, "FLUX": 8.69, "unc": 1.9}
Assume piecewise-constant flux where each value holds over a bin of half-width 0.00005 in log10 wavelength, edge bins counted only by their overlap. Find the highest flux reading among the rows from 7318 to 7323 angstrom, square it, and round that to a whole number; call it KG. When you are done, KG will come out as 135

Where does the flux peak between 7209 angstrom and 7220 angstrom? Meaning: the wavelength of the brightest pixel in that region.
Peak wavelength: 7209.70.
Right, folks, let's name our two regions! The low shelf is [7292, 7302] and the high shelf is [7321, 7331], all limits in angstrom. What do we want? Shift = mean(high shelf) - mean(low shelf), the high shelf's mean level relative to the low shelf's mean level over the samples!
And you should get 0.2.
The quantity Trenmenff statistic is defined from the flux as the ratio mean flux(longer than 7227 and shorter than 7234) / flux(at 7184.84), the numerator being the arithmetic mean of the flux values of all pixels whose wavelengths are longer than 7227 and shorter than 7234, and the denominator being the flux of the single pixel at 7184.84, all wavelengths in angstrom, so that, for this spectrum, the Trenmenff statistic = 1.07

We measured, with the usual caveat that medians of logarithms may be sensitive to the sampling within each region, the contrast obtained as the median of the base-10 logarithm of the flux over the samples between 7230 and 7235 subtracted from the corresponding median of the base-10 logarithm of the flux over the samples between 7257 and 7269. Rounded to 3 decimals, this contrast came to 0.024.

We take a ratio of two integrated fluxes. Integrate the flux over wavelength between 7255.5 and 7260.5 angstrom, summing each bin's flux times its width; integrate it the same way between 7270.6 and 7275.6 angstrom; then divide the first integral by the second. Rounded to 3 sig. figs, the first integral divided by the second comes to 1.08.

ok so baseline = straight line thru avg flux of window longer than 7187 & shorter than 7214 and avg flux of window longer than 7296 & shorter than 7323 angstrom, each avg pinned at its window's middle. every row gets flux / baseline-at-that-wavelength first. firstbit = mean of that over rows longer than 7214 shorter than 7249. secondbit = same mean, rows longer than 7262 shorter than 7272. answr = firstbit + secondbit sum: 2.06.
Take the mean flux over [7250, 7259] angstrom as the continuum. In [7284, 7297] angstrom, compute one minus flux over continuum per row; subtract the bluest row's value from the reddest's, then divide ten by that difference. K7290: -63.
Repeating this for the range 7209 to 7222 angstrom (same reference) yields 186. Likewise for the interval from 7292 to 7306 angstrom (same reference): 124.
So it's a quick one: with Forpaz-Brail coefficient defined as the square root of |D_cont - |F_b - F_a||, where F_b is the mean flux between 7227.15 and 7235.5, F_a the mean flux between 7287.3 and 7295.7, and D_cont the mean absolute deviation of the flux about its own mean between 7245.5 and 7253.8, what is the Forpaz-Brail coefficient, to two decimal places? 0.45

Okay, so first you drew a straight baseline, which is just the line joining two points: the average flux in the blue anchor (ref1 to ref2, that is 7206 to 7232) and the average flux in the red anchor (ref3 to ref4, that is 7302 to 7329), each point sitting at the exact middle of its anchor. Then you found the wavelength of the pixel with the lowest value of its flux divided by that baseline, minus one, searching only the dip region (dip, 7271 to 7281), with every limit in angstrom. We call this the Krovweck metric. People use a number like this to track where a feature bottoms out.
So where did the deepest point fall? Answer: 7279.76 angstrom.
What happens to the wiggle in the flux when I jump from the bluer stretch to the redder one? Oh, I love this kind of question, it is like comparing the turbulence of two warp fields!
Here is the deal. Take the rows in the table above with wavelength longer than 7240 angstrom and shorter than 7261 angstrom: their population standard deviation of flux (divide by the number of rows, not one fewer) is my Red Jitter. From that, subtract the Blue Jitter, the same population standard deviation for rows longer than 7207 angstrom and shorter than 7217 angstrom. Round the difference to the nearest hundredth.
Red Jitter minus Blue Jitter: -0.21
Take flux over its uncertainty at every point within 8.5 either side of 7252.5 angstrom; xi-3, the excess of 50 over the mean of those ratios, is 38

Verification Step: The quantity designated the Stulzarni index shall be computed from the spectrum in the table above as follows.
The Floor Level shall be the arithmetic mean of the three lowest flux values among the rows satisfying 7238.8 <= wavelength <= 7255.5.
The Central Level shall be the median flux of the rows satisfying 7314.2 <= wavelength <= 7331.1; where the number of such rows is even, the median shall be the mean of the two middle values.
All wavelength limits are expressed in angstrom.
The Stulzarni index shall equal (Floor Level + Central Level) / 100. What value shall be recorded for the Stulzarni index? 0.204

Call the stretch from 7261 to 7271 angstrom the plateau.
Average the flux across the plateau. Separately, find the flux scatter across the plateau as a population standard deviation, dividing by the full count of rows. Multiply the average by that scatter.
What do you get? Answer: 8.3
